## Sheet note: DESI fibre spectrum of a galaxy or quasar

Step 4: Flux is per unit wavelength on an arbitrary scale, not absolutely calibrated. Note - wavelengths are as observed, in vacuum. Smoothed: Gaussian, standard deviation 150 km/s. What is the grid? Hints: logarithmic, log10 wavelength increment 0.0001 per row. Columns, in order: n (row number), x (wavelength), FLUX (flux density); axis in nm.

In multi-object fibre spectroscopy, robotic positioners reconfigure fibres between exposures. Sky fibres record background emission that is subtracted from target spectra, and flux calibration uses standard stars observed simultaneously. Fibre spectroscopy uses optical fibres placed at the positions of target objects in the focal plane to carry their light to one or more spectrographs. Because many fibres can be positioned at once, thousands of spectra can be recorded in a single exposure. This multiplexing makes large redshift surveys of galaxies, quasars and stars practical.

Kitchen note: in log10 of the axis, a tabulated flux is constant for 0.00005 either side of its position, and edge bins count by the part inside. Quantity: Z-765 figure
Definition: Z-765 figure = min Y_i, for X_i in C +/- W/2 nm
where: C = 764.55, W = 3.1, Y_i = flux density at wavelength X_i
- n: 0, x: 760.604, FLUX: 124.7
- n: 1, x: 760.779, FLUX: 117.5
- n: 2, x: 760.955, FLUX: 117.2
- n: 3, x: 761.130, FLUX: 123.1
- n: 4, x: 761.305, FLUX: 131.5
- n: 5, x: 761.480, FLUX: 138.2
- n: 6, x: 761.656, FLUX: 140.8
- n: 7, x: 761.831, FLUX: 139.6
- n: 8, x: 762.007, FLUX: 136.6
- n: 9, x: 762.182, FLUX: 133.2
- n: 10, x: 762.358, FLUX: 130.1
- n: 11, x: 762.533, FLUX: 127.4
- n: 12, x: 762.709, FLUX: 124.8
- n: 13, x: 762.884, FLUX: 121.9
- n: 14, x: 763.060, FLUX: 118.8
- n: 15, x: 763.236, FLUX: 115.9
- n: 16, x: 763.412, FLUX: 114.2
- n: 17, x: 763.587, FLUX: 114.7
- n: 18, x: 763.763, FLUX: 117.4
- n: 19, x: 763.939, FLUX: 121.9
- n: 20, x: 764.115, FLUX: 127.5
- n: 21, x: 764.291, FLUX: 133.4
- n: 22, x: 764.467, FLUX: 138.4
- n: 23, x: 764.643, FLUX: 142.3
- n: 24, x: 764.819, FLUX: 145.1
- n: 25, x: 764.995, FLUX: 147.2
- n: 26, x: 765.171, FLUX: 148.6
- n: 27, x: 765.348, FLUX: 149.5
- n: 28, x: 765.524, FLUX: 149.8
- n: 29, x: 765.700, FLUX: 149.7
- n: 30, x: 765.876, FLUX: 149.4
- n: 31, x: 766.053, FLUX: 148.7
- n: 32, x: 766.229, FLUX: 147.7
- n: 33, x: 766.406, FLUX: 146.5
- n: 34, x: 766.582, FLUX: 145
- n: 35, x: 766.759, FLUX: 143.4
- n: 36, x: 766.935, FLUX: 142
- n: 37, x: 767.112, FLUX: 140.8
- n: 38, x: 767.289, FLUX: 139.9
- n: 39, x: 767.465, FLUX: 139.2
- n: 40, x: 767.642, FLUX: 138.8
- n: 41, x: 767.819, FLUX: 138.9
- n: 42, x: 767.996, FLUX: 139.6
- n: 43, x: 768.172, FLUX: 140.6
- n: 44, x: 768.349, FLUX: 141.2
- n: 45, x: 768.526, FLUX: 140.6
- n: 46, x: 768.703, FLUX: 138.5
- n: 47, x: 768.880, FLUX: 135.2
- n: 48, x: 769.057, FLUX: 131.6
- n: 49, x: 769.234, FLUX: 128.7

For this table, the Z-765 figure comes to 114.2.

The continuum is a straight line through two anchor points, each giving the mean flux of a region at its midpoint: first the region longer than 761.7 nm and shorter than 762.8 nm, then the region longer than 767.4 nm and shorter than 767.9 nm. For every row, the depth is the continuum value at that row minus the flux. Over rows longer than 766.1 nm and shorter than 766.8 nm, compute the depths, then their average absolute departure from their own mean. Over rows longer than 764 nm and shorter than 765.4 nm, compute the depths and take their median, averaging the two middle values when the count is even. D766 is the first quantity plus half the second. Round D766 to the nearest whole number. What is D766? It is -3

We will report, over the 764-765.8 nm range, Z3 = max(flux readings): 149.8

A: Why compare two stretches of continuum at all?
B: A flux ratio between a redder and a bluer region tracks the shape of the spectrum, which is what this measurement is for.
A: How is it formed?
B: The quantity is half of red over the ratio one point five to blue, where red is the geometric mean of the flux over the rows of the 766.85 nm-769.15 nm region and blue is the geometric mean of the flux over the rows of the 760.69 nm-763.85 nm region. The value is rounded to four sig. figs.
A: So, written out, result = 5809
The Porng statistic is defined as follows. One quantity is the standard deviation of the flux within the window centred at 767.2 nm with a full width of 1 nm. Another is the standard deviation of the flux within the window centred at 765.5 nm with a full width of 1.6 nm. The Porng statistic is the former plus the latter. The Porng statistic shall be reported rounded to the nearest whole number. 3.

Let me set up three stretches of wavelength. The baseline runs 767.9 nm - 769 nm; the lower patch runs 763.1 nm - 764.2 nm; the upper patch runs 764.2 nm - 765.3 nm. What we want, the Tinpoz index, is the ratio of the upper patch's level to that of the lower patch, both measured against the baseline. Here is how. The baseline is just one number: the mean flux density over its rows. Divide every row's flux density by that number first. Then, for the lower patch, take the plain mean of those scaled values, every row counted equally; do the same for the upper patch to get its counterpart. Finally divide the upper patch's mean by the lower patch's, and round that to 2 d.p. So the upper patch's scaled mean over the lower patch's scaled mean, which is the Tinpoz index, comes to 1.20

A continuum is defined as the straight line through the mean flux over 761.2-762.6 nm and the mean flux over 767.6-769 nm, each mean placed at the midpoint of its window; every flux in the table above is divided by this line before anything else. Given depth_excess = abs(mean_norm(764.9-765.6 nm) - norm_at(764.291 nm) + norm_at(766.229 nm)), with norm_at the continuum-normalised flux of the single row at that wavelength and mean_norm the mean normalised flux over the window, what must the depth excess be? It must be 1.18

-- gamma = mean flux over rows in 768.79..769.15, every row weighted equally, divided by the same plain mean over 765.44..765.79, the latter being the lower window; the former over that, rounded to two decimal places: 0.89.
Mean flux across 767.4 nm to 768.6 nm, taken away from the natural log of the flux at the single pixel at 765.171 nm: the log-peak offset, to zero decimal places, -135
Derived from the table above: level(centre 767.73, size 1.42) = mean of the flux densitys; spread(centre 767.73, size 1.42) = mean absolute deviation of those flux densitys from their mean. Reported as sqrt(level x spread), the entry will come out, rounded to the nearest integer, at 10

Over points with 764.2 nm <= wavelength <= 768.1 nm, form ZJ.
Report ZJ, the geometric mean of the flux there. 144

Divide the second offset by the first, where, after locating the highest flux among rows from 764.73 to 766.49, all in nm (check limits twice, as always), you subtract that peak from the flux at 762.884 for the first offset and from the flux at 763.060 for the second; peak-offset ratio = 1.1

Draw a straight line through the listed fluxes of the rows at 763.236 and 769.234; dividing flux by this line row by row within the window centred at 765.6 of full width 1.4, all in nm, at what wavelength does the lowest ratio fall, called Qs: 766.229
